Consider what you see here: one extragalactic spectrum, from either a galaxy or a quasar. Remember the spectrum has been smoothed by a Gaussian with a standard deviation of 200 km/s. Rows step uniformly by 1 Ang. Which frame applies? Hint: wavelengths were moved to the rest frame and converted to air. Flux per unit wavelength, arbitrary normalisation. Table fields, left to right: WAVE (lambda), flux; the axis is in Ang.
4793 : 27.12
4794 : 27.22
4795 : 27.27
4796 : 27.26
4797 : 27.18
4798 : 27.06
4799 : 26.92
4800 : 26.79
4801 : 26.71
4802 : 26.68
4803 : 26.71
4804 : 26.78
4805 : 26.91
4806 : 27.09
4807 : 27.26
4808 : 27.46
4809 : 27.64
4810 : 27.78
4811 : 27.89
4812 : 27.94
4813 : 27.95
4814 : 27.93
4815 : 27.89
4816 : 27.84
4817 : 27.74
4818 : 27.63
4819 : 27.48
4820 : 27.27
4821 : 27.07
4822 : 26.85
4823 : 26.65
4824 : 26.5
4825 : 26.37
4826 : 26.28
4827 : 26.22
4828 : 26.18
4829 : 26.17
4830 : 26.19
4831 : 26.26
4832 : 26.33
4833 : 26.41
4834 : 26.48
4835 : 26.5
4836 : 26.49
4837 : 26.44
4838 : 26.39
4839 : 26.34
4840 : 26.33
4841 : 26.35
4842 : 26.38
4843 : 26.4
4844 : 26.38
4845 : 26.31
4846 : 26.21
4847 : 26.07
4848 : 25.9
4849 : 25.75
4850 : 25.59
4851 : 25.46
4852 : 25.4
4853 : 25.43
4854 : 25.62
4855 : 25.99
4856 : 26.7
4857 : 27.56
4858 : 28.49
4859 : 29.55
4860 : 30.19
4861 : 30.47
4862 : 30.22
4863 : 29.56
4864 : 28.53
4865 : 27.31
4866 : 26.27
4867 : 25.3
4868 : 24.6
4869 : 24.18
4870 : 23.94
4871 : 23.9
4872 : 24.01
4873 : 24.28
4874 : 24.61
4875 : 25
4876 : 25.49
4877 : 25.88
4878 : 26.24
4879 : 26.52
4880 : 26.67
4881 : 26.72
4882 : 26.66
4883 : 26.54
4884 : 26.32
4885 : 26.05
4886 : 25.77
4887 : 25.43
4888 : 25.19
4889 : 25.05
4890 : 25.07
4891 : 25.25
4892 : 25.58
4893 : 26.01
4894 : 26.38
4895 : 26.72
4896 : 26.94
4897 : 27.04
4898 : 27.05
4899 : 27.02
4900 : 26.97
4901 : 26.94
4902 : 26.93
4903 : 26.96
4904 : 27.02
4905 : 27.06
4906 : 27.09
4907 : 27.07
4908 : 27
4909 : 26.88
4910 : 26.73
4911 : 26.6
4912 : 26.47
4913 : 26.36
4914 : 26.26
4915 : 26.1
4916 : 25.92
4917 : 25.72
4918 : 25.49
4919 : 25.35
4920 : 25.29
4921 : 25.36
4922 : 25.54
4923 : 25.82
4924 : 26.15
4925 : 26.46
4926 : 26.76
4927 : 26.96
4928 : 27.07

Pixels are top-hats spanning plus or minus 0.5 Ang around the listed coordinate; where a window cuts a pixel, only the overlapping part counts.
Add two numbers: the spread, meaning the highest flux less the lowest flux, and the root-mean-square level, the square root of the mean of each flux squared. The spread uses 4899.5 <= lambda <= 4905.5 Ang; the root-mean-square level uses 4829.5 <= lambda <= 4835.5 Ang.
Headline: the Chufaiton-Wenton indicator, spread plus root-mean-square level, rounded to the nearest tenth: 26.5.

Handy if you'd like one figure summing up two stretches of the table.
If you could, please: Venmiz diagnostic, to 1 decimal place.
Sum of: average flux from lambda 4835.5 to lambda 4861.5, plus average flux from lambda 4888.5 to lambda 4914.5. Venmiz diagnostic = 53.3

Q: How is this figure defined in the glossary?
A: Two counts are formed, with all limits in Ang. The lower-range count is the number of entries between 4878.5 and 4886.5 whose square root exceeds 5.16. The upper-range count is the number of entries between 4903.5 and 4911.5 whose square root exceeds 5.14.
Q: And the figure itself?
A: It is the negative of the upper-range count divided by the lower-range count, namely -2.7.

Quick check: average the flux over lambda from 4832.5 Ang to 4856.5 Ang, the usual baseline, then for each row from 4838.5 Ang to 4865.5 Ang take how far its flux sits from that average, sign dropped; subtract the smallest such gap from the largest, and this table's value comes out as 4.3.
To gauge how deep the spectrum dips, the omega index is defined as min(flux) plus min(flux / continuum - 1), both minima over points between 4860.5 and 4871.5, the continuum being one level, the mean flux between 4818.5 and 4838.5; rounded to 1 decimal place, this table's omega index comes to 23.8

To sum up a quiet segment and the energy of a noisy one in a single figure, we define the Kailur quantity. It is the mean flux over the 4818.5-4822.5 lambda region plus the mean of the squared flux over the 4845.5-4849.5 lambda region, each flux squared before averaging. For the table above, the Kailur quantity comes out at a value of 702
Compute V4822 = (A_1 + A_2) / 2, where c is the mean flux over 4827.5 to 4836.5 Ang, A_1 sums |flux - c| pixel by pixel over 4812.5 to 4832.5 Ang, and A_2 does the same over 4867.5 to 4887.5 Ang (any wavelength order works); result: 17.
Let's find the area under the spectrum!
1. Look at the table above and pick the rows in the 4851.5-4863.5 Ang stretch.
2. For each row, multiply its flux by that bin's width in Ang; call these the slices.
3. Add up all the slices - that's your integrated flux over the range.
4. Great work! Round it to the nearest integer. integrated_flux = 335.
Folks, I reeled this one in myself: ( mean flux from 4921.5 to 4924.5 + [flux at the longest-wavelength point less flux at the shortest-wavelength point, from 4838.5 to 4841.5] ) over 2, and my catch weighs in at 12.9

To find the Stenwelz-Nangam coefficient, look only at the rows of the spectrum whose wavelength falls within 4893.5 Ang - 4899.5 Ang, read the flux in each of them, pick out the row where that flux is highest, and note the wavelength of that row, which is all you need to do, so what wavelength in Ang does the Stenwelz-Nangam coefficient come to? 4898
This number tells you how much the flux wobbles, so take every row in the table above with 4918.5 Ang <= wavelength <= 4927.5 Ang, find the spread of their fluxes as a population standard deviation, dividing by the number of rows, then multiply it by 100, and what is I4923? 61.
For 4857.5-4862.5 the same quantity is 71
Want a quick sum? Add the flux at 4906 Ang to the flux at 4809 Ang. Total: 55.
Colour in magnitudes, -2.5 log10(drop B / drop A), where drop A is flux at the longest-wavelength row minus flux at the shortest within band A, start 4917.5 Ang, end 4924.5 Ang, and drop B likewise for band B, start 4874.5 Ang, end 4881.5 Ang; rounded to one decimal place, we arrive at -1.0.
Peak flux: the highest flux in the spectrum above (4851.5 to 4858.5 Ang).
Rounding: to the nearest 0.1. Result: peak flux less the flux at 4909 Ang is 1.6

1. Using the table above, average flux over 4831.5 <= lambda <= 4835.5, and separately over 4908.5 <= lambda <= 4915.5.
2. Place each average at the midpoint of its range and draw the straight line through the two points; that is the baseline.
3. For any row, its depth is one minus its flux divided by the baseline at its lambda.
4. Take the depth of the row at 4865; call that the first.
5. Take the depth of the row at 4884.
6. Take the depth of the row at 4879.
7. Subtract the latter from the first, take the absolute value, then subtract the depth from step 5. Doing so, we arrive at 0.025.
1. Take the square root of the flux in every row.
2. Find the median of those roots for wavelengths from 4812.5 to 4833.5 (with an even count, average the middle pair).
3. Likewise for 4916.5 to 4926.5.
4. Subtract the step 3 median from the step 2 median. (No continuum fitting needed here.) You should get 0.10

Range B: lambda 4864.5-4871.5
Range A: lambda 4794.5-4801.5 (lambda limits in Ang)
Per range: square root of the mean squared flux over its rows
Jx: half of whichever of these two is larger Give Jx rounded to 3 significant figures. 13.5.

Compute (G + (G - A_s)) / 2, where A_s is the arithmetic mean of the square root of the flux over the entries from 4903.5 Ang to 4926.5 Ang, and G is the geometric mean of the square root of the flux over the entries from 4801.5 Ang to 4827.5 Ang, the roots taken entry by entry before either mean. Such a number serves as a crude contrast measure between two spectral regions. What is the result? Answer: 2.65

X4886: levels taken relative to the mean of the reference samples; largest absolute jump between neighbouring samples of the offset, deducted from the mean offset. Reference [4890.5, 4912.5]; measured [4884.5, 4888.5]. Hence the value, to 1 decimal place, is -1.4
